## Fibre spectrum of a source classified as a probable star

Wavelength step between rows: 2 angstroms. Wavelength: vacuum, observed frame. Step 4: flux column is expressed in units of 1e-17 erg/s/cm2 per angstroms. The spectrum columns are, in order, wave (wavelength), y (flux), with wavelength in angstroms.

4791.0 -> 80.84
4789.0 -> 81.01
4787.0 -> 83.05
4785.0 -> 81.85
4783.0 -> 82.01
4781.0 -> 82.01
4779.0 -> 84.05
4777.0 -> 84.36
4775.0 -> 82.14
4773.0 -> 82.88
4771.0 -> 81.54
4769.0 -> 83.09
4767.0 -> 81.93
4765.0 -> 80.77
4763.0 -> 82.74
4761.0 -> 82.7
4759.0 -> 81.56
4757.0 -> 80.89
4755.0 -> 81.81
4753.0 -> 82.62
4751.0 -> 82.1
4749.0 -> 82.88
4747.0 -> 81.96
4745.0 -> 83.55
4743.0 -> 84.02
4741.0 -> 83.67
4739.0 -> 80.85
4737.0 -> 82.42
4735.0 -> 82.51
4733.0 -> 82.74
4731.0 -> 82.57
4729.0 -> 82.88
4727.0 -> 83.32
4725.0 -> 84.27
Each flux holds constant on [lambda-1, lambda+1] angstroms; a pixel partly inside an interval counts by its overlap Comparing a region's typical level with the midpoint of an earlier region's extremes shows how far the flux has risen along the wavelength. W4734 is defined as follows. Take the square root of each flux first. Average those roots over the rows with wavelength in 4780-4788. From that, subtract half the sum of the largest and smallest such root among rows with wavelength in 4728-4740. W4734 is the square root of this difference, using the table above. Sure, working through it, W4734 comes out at 0.14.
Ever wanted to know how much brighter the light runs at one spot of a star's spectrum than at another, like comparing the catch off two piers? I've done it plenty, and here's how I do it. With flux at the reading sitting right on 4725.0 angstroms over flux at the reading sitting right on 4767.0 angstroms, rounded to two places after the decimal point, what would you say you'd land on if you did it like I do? 1.03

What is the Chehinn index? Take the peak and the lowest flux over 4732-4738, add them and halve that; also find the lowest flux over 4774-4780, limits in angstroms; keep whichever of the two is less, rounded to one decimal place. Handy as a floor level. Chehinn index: 82.1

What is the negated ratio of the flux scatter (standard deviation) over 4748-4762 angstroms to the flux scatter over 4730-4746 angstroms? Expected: -0.7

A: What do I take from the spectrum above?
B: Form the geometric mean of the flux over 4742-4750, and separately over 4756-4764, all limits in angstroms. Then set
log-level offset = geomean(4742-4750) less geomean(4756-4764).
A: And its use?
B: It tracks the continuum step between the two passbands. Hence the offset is 1.1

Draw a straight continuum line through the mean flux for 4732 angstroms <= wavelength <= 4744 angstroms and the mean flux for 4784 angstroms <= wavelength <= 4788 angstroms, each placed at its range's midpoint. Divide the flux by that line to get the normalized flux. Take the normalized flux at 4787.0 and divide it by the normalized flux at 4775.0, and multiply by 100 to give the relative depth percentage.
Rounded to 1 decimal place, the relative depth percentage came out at 101.2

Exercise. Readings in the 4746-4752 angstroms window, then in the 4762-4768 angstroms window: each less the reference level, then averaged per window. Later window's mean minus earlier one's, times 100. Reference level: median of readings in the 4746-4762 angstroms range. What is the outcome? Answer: -50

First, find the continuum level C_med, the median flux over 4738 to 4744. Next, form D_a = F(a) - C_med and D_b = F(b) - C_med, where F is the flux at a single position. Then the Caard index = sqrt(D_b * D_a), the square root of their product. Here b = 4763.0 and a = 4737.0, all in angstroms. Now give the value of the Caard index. 1.1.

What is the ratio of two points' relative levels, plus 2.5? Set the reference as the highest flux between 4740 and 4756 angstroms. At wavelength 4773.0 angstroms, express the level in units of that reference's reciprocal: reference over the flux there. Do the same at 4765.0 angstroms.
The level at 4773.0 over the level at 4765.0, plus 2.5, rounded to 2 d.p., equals 3.47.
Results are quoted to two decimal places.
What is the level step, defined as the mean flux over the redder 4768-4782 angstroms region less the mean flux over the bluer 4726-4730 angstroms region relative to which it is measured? -0.23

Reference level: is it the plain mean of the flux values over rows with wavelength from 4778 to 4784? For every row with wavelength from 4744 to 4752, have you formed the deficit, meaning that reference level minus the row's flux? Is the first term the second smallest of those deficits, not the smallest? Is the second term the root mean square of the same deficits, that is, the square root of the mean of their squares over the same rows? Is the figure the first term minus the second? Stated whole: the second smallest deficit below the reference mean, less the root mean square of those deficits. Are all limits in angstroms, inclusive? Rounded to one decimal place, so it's -0.8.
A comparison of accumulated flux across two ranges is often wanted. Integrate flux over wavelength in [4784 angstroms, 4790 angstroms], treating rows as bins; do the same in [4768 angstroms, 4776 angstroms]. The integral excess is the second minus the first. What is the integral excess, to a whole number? 167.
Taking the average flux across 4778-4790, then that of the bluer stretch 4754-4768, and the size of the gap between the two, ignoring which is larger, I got 0.6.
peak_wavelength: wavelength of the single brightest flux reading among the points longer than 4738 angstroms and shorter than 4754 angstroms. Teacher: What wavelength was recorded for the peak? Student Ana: 4743.0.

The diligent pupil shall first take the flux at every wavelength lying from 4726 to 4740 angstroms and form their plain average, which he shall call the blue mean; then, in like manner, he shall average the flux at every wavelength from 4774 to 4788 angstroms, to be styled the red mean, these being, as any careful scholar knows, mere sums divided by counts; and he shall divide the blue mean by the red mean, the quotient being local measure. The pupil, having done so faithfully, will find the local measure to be 1.00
